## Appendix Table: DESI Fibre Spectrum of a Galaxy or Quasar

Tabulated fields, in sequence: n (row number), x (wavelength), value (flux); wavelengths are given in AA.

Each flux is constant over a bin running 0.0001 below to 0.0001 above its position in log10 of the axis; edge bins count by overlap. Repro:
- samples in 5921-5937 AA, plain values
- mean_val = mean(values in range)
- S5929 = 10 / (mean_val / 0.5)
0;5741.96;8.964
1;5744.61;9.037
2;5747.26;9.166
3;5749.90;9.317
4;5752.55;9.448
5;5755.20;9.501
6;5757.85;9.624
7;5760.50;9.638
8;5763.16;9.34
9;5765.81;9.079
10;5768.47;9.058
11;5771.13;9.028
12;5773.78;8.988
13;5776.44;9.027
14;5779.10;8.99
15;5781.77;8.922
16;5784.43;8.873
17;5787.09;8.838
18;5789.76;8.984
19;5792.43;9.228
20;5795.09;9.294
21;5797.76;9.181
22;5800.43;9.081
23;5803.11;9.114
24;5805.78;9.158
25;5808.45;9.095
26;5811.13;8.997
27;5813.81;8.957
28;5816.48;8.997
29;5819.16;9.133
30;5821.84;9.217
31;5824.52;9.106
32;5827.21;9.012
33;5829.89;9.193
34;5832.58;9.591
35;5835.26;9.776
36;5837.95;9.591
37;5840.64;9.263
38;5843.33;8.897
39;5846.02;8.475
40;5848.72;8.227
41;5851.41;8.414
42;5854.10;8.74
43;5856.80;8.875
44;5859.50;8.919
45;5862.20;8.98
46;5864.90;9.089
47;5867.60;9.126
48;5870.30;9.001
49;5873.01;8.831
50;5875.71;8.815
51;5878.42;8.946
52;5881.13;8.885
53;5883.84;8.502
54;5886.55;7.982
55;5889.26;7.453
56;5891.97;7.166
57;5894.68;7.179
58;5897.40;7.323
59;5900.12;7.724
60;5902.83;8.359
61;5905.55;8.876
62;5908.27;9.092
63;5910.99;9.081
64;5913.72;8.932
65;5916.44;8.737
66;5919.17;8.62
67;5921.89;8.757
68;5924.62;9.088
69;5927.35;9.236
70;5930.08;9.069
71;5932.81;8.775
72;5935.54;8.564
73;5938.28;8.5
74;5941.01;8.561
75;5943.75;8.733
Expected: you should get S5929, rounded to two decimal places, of 0.56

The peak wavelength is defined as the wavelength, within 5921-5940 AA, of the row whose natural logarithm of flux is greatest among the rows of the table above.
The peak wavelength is 5927.35 AA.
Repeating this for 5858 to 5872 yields 5867.60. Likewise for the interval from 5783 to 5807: 5795.09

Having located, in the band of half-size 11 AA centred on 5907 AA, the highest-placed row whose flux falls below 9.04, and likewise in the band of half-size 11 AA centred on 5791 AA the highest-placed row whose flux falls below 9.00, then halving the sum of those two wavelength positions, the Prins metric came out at 5853.1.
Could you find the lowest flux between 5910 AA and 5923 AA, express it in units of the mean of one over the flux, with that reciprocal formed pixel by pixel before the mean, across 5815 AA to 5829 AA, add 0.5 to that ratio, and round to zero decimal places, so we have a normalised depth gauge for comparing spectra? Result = 79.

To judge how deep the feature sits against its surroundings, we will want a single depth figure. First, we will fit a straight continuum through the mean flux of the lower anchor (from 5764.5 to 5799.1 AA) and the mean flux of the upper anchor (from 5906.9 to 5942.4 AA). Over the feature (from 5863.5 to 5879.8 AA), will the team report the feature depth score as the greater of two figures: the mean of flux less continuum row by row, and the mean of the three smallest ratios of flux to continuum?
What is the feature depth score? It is 0.99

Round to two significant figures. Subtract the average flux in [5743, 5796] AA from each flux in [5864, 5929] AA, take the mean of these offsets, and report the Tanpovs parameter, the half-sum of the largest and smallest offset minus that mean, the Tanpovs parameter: -0.33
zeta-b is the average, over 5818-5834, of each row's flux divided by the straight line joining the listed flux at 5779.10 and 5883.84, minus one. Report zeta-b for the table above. 0.050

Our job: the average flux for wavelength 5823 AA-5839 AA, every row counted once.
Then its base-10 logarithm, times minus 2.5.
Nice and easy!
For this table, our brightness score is -2.43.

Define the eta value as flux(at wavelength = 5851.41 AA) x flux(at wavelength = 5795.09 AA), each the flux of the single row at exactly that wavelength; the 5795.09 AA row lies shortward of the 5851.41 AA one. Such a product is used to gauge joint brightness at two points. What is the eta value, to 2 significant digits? 78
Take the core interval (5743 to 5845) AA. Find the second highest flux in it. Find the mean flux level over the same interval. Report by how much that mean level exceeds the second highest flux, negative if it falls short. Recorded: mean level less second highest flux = -0.46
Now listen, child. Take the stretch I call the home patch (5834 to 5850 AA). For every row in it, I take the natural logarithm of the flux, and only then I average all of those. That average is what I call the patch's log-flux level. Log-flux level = 2.20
